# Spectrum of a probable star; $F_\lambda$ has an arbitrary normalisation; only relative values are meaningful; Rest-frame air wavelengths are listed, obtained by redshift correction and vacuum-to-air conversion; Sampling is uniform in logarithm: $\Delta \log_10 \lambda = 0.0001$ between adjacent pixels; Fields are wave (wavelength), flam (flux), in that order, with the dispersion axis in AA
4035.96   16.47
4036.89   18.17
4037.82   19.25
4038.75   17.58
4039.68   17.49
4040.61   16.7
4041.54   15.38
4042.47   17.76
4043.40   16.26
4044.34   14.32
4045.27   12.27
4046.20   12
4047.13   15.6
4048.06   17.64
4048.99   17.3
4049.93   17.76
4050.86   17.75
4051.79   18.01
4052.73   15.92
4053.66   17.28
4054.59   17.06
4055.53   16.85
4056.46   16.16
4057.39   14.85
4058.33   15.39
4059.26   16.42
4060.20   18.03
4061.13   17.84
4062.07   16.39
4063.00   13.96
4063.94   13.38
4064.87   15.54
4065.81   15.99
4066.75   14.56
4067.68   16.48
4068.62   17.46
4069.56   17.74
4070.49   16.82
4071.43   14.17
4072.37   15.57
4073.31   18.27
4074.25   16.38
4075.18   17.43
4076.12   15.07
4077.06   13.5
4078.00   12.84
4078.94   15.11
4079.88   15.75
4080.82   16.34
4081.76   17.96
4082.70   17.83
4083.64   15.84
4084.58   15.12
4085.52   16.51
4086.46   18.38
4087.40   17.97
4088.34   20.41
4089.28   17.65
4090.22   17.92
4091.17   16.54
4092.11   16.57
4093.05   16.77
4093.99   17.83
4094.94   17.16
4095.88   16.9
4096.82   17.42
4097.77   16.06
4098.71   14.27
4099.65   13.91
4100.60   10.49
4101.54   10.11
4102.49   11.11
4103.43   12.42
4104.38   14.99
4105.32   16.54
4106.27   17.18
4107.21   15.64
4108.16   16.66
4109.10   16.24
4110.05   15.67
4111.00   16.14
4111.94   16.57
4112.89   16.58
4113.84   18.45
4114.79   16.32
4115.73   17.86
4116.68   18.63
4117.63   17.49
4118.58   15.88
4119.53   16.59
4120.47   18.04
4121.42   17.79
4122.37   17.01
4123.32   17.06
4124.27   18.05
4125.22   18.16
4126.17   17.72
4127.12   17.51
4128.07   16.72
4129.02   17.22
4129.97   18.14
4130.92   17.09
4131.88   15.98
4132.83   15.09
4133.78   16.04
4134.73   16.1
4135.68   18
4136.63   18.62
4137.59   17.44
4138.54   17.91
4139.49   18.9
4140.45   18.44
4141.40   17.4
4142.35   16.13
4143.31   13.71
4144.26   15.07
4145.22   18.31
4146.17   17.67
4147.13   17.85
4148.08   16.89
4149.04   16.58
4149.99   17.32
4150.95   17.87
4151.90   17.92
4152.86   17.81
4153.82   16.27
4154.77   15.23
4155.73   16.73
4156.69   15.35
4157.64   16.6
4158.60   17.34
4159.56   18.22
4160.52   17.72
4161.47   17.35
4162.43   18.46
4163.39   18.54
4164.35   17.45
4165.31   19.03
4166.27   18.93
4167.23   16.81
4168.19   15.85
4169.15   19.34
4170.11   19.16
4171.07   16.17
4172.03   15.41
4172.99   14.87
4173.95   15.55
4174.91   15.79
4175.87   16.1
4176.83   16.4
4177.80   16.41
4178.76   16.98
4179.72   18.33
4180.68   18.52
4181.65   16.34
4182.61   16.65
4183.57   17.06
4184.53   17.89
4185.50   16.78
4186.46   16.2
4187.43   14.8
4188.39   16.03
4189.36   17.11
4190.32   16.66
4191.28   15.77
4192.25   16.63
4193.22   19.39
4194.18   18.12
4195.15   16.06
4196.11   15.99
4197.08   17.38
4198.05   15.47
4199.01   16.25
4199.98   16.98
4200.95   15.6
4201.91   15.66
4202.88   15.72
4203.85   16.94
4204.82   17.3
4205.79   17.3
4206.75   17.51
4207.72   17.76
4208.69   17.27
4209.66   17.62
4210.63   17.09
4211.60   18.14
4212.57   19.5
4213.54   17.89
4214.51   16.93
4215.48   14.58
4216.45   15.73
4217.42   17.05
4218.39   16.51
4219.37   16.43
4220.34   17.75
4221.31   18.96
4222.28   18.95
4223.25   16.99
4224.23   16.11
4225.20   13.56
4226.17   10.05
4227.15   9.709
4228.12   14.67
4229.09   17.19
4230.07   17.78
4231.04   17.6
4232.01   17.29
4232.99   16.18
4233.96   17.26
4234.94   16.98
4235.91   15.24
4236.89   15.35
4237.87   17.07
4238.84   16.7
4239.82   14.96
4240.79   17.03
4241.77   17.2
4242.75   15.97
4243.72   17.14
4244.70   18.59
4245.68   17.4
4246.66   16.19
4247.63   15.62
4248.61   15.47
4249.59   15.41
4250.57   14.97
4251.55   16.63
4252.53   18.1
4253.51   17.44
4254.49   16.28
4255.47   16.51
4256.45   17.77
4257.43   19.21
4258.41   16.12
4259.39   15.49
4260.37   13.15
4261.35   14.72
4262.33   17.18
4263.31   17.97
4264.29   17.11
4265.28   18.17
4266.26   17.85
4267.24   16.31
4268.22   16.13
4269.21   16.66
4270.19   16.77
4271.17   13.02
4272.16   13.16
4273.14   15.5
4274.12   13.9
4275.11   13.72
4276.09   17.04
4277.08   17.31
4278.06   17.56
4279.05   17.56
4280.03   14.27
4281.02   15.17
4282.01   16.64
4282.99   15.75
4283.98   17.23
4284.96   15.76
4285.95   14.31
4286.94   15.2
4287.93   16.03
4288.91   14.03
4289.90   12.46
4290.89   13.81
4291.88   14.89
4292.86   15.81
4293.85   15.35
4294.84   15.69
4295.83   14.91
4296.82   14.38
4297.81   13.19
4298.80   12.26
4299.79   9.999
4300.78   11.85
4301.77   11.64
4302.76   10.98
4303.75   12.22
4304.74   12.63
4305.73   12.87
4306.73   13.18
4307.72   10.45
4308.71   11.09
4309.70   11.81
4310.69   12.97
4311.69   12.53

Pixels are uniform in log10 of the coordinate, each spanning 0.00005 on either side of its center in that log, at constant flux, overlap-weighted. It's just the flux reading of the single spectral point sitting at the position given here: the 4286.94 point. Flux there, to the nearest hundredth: 15.20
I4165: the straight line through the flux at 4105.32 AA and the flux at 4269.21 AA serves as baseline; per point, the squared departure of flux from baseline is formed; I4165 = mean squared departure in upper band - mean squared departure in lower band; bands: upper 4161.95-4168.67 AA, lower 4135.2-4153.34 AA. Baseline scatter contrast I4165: 0.7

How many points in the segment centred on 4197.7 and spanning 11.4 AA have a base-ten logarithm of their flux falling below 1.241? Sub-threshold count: 10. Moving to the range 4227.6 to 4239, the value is 10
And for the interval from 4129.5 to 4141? 5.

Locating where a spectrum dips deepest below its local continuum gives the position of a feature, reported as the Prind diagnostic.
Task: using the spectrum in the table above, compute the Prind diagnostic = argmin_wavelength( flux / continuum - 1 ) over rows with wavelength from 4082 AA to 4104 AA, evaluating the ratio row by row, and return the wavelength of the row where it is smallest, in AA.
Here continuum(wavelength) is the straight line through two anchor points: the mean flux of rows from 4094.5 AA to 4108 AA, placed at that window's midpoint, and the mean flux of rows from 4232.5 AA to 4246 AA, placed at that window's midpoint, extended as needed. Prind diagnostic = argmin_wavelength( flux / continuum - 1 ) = 4101.54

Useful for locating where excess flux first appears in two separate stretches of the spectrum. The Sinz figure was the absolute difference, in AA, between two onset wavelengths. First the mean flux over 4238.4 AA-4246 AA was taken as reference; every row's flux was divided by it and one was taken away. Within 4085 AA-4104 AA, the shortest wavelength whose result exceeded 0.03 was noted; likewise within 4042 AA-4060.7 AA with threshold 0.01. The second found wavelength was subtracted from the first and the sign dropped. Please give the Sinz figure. 44.0 AA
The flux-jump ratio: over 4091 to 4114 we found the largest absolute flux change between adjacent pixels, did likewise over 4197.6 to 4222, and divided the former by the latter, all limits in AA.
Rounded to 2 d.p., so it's 1.46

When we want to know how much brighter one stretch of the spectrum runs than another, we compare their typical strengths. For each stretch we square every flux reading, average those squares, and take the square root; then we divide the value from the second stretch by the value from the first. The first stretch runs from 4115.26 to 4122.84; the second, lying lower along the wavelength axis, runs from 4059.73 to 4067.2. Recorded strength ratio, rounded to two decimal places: 0.91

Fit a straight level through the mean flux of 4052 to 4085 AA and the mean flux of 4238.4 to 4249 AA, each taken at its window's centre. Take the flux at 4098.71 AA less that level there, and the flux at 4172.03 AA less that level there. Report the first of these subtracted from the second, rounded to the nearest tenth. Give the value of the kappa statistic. 0.9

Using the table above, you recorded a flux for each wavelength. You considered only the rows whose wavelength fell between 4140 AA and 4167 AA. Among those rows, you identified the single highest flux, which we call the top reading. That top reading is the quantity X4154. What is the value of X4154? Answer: 19.03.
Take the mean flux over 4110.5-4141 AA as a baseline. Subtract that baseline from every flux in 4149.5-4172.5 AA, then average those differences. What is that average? 0.1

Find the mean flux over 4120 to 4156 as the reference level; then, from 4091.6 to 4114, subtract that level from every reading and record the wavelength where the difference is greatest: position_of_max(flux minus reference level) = 4113.84 AA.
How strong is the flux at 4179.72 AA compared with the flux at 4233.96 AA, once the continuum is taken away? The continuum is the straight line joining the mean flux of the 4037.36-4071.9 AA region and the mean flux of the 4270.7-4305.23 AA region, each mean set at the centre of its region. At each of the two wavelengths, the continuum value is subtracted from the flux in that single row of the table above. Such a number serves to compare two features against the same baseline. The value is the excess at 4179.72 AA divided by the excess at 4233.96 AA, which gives 1.3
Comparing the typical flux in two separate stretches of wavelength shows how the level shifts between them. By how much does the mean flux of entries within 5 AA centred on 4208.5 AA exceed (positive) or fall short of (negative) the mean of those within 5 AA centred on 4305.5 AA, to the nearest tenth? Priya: 5.2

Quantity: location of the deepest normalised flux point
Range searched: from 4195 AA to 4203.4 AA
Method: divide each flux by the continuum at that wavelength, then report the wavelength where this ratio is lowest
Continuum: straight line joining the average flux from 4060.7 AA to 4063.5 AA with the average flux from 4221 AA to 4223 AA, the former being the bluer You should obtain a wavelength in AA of 4198.05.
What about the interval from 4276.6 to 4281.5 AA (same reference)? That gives 4280.03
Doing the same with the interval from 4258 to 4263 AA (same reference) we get 4260.37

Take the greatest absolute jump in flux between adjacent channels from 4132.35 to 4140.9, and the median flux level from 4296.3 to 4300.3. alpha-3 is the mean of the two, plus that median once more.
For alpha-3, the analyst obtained 20.0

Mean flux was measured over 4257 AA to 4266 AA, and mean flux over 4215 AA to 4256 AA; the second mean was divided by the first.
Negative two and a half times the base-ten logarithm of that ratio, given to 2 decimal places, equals 0.02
